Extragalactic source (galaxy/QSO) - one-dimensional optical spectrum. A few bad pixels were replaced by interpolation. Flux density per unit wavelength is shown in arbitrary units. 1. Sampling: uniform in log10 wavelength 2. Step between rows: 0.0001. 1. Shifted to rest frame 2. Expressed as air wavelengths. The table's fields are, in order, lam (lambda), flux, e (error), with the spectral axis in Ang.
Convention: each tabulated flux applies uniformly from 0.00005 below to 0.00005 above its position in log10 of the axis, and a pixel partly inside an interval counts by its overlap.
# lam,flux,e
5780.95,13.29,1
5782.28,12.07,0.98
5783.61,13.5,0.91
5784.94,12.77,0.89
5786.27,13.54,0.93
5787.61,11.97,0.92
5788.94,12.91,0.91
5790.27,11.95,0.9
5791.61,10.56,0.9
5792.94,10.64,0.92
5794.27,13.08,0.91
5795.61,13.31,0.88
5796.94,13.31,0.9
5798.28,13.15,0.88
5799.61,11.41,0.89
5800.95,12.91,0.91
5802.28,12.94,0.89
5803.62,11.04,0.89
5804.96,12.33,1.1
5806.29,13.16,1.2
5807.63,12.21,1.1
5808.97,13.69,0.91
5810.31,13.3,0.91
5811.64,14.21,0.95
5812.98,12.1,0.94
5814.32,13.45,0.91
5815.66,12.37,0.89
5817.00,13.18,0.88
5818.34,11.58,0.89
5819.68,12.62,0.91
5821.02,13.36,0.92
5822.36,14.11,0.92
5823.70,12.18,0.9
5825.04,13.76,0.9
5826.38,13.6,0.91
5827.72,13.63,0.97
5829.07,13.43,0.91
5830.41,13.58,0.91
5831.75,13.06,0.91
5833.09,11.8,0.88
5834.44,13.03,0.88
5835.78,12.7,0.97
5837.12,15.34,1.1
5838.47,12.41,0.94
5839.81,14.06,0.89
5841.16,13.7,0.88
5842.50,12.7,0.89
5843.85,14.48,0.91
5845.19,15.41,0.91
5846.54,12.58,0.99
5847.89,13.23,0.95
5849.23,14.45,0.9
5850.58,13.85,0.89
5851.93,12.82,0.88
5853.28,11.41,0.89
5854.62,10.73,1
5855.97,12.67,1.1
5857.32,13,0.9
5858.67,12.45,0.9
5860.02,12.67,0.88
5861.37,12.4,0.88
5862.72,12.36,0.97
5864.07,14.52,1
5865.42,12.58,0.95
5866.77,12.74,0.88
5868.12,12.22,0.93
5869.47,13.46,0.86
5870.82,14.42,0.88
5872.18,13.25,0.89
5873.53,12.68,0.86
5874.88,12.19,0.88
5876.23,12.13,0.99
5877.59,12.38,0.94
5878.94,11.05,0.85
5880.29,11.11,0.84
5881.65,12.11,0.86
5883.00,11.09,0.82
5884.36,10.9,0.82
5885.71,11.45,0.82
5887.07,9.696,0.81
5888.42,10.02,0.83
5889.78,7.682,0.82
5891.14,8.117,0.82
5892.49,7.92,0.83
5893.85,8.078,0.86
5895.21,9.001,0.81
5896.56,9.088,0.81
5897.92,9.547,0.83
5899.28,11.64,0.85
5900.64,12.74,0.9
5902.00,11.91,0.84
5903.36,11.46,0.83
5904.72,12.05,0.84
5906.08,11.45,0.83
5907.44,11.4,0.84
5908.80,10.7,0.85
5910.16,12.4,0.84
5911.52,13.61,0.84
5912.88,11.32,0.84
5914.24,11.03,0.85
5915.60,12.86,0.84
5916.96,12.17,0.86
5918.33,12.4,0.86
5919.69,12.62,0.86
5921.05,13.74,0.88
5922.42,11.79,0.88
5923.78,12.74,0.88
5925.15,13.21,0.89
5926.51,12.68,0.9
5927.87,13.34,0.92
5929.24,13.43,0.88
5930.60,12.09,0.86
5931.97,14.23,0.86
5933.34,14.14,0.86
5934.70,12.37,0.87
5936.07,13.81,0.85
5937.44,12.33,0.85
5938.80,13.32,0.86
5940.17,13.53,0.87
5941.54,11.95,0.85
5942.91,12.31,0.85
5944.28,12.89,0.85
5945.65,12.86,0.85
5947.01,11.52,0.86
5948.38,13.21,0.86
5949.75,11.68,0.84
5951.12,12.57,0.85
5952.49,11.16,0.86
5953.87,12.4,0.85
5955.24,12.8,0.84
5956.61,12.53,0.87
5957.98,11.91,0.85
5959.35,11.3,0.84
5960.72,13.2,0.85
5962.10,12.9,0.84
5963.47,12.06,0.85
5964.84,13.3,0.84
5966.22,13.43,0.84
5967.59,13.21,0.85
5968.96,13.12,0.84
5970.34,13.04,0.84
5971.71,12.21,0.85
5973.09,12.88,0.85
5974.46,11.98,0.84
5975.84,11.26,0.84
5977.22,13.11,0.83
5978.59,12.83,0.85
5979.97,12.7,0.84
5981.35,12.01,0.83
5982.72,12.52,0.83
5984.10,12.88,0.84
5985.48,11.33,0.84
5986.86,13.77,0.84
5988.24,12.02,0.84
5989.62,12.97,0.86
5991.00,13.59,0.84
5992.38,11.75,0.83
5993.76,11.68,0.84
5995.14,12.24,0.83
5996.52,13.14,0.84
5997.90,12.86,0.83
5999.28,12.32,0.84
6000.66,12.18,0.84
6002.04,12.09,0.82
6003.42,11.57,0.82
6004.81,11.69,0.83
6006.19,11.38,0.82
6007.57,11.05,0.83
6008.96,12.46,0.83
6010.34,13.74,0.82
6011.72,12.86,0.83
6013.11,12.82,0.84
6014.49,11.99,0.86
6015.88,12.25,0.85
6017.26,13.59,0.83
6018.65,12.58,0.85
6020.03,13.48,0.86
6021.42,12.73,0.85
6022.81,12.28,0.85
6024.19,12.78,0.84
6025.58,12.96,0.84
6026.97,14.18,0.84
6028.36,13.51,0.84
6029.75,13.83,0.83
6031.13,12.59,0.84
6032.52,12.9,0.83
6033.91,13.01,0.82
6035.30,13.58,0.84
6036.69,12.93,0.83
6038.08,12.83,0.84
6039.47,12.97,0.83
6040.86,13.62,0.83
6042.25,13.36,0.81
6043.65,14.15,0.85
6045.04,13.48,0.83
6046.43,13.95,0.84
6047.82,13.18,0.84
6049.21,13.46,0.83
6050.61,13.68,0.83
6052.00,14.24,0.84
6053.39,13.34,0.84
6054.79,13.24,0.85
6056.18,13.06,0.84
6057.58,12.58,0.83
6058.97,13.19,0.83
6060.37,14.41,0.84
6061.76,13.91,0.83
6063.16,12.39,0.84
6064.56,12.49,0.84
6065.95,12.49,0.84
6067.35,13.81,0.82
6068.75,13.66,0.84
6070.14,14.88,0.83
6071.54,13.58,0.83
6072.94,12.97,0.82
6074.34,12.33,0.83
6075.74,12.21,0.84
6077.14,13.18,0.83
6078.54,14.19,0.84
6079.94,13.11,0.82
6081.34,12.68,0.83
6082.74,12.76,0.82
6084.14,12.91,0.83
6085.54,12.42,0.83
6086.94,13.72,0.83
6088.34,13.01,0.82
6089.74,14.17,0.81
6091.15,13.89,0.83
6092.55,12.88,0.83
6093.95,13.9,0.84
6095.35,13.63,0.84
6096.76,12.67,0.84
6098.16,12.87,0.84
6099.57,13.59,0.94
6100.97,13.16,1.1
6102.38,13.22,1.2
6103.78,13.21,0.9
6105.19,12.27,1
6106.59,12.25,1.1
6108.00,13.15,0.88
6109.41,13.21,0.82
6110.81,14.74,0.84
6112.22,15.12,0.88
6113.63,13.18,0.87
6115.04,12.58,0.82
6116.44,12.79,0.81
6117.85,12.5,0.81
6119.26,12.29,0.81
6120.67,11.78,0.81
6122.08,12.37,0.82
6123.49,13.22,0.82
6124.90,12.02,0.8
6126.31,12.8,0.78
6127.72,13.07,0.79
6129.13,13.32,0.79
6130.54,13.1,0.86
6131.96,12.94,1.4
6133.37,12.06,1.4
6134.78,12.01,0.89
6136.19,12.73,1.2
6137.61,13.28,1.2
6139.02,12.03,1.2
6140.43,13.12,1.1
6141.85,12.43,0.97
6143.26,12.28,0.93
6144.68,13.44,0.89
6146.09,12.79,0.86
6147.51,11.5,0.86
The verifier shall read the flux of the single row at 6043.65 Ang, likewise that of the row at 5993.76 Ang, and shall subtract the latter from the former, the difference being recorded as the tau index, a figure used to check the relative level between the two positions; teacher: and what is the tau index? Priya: 2.5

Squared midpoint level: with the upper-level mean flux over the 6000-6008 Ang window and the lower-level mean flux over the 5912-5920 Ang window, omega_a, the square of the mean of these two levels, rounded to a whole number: 141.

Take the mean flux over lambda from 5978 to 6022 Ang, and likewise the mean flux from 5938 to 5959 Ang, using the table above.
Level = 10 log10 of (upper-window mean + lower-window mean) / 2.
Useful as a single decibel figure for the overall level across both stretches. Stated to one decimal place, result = 11.0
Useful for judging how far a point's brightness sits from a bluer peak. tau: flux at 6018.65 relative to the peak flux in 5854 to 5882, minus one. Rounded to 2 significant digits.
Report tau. -0.13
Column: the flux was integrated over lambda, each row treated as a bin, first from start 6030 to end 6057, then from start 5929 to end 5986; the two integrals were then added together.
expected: 1080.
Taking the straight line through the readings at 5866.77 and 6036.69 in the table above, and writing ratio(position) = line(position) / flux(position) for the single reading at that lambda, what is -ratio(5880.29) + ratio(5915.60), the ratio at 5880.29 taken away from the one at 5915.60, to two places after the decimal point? -0.15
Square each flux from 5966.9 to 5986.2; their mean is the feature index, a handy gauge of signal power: 157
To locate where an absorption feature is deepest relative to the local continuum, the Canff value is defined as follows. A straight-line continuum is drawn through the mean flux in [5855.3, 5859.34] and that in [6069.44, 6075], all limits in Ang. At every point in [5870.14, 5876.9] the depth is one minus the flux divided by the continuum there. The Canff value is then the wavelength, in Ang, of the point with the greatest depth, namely 5876.23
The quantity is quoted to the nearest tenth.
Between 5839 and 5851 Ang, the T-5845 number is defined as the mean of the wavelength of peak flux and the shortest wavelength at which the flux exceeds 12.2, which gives 5842.5 Ang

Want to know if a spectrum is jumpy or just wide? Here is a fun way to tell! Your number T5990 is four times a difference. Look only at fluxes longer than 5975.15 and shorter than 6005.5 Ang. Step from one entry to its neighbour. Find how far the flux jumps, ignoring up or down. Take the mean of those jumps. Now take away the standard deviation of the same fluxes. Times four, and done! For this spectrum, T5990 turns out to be 0.3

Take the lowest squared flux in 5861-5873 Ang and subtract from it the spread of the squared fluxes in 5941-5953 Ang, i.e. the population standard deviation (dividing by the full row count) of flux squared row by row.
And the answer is 133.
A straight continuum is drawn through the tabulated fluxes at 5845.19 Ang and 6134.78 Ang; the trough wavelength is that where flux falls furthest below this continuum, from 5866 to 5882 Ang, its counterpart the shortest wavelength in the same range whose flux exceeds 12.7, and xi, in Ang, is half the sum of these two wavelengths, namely 5872.9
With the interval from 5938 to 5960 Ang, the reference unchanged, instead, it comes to 5945.6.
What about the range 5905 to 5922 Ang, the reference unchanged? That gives 5910.2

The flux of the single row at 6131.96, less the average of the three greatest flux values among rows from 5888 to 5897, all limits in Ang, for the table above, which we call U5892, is 3.6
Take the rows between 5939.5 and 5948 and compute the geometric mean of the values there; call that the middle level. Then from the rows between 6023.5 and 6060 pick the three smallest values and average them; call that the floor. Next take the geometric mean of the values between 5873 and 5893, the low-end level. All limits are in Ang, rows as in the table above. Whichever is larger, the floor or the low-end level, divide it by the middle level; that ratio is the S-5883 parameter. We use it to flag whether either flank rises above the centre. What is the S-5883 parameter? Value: 1.01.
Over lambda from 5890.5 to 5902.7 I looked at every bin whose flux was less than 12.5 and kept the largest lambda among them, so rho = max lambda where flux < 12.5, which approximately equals 5902.00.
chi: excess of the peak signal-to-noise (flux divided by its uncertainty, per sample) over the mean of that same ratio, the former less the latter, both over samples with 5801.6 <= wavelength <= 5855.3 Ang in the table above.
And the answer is 2.9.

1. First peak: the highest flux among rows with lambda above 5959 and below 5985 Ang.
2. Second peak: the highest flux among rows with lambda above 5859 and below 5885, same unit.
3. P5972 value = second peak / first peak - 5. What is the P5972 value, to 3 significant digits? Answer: -3.92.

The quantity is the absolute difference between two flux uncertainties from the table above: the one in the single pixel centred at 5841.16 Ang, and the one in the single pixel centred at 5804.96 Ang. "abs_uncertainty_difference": 0.22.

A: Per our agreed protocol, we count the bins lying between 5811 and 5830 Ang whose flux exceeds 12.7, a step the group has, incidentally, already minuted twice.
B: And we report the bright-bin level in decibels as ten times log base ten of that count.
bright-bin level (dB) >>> 9.5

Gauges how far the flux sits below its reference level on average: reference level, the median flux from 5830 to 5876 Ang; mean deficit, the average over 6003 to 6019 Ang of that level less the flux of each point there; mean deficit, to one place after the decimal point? 0.4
